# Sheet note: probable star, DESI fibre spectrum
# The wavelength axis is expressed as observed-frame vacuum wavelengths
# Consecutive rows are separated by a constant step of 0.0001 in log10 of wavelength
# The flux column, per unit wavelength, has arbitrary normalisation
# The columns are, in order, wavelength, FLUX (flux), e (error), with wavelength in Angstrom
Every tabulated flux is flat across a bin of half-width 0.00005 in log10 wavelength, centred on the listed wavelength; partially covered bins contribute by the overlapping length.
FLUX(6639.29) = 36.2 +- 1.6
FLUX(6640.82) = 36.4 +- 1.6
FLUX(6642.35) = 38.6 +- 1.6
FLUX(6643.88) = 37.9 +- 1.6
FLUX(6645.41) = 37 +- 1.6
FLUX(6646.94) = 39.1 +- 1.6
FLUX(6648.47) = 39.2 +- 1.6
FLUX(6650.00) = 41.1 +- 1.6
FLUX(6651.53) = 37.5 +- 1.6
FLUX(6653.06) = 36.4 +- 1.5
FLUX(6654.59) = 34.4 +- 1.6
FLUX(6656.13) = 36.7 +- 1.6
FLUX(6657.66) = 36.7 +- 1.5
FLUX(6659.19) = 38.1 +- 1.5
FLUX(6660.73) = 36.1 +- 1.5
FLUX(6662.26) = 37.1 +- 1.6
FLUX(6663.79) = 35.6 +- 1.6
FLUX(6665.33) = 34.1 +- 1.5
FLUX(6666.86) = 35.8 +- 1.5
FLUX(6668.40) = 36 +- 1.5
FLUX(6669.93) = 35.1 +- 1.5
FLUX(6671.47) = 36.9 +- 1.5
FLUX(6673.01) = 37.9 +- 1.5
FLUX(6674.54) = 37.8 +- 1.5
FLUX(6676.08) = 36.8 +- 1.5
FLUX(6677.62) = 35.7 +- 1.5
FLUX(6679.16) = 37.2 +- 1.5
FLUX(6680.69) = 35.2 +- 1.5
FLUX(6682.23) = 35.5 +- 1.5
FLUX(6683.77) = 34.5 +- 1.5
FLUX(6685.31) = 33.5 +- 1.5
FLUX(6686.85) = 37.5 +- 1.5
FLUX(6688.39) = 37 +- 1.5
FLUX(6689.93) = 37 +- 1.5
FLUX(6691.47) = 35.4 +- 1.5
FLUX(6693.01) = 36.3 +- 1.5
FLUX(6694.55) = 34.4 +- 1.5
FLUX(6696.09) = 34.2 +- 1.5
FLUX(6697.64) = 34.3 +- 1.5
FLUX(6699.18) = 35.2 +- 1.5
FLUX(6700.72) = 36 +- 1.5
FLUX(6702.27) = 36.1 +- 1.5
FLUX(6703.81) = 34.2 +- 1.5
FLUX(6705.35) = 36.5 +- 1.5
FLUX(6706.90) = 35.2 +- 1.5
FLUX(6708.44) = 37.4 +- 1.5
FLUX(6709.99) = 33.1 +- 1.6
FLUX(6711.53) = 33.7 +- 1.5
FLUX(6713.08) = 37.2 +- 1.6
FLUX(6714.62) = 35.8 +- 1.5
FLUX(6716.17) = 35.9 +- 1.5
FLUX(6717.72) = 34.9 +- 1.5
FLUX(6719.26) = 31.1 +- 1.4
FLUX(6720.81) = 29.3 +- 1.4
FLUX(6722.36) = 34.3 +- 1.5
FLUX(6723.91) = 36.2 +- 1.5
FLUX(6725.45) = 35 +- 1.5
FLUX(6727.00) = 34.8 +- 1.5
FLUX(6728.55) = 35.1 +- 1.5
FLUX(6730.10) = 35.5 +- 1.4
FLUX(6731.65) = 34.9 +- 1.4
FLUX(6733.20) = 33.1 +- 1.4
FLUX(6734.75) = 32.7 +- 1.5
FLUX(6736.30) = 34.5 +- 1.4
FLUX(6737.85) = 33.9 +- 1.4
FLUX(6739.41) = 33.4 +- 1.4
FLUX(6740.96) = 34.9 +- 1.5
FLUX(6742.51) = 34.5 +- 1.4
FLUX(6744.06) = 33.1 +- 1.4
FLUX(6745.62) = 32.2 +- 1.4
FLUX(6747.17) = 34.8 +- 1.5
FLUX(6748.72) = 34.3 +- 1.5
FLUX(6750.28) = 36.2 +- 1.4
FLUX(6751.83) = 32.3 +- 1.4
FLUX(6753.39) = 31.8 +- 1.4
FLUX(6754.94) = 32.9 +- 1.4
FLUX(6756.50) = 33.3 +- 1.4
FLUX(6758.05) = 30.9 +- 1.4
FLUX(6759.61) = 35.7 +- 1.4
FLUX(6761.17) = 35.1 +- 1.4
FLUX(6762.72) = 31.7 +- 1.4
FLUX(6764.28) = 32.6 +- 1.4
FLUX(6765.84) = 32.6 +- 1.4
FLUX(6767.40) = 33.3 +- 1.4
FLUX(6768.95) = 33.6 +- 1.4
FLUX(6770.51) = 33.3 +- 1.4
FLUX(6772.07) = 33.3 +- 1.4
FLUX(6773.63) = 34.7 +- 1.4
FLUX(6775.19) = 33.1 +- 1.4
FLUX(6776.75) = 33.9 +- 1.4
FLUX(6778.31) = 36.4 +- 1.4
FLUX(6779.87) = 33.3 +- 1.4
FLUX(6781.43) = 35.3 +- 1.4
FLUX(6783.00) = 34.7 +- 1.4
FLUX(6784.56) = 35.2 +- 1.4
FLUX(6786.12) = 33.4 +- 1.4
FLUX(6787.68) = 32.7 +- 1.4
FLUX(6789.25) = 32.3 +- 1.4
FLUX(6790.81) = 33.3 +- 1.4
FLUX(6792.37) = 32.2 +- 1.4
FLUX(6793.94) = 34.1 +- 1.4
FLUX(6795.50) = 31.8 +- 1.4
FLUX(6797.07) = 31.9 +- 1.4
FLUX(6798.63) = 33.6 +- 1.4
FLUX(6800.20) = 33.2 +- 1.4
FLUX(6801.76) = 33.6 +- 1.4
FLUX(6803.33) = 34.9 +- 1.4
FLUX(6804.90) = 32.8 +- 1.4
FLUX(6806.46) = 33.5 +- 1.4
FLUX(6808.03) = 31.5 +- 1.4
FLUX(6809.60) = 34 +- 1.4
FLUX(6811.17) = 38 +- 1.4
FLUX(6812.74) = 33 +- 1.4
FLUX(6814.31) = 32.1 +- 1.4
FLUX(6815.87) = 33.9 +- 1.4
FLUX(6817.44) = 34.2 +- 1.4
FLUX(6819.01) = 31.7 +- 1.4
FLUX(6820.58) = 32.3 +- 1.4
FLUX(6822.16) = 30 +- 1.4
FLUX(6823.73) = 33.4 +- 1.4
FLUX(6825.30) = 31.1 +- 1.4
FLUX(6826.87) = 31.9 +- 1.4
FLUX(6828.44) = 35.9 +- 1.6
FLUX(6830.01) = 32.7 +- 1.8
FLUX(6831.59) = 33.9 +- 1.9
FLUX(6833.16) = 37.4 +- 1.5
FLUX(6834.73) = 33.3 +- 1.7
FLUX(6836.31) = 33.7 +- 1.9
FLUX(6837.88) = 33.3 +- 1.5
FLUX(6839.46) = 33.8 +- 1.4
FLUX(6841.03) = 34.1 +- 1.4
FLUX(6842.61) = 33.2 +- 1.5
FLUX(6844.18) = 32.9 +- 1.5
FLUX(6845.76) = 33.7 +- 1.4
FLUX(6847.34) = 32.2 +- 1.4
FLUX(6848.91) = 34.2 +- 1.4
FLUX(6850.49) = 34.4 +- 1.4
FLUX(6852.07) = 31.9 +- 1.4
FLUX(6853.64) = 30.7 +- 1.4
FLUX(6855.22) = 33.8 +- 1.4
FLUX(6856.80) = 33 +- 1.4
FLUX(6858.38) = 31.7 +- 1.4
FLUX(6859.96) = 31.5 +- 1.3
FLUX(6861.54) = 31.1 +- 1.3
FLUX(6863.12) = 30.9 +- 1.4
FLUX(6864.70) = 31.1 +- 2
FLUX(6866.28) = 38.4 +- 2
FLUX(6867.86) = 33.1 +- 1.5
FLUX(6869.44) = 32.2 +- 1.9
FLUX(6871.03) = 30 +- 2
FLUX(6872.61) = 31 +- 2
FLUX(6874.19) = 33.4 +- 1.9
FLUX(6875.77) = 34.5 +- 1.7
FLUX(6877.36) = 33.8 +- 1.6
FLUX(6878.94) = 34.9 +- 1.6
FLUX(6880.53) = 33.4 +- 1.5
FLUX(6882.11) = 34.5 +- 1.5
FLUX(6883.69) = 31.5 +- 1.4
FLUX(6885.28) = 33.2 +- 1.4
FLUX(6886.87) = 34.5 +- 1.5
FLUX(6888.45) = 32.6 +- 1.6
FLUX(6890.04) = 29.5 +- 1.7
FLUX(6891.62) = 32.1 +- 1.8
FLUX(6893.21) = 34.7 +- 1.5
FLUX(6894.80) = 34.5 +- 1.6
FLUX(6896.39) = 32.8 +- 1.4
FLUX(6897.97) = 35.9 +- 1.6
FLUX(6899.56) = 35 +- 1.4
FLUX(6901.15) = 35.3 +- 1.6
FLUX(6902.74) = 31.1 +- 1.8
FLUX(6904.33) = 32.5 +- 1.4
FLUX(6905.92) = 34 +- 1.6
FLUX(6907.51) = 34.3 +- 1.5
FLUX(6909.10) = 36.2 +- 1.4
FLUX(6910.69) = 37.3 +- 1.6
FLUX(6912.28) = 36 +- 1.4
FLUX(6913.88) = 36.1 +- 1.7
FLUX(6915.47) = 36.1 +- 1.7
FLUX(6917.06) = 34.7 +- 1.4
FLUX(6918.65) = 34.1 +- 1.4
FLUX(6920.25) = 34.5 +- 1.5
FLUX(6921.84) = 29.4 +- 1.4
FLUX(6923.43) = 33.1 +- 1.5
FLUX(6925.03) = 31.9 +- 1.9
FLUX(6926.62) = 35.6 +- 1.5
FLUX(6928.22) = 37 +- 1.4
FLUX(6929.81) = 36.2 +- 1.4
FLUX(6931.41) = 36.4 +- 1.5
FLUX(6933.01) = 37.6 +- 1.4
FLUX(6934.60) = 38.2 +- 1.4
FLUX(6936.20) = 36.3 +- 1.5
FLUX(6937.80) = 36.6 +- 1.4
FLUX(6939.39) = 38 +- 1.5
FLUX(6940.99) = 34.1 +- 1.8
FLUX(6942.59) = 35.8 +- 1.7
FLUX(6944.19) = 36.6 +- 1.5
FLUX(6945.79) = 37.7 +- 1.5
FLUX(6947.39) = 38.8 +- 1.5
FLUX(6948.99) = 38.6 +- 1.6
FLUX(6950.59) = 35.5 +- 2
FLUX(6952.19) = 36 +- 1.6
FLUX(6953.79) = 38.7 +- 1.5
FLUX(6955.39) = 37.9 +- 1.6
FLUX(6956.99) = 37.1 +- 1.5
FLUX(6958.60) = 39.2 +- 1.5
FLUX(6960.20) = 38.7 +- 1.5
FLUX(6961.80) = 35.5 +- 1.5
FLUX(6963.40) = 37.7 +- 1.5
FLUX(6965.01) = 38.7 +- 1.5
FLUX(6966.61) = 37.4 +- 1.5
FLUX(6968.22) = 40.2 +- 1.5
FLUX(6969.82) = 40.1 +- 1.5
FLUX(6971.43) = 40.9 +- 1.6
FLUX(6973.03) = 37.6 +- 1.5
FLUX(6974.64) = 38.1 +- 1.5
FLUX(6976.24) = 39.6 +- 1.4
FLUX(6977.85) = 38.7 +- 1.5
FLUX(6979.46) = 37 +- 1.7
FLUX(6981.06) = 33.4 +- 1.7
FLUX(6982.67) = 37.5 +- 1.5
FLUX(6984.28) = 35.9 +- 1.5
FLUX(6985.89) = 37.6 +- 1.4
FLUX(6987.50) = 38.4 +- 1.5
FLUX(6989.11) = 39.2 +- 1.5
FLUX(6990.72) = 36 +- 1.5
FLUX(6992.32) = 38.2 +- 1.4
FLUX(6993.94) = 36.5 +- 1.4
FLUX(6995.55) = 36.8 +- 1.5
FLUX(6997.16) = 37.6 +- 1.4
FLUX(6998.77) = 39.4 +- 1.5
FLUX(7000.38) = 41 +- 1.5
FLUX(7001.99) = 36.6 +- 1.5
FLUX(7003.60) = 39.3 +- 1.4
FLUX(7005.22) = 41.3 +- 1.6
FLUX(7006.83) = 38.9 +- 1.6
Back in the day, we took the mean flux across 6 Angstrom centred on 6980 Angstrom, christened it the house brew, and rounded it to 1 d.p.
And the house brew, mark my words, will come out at 36.6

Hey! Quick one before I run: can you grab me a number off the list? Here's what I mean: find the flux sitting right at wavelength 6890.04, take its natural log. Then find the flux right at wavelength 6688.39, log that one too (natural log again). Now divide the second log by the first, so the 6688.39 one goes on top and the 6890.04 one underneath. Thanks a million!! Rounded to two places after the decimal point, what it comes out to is 1.07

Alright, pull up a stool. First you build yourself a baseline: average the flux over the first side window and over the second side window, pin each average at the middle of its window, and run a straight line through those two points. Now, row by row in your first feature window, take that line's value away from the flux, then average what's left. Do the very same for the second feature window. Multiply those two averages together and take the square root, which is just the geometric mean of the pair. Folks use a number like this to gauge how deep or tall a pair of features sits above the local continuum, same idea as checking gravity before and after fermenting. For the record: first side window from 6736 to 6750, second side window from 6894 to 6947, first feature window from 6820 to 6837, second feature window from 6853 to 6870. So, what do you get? 1.7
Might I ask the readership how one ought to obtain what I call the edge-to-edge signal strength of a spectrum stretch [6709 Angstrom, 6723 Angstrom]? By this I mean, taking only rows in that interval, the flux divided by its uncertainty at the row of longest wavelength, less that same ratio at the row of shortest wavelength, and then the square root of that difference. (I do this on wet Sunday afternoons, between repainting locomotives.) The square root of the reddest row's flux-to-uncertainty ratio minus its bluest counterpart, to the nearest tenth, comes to 1.5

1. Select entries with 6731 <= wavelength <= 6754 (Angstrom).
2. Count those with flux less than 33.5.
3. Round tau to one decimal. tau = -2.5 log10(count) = -2.1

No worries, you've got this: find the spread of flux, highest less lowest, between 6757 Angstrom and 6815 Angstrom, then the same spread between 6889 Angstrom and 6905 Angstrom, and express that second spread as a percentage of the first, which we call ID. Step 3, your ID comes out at 90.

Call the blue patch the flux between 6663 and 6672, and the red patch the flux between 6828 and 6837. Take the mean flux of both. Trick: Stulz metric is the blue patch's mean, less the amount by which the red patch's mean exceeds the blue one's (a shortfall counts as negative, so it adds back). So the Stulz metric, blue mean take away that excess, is 36.7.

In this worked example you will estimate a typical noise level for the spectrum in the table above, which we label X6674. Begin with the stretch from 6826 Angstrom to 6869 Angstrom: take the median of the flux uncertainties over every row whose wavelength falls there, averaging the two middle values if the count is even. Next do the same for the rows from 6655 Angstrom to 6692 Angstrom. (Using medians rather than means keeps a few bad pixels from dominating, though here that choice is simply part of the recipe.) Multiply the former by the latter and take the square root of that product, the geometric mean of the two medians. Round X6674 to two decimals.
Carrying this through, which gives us 1.45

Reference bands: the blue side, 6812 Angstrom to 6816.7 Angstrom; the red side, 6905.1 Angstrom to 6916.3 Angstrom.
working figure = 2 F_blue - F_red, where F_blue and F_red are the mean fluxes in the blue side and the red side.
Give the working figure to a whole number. 30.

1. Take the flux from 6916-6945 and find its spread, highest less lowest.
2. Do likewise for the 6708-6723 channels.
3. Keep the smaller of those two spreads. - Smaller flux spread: 8.1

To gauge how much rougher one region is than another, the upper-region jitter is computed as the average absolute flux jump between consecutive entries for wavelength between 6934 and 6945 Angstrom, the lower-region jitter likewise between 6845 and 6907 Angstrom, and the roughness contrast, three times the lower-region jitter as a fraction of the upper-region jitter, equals 3.2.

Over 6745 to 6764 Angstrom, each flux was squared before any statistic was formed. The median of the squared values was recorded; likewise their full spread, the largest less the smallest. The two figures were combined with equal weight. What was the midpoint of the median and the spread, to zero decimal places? 726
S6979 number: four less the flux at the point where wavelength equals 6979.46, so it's -33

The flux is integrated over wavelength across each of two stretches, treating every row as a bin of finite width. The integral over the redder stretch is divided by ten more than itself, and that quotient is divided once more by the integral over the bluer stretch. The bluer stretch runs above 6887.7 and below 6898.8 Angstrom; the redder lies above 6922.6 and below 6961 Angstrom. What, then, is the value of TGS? 0.0027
